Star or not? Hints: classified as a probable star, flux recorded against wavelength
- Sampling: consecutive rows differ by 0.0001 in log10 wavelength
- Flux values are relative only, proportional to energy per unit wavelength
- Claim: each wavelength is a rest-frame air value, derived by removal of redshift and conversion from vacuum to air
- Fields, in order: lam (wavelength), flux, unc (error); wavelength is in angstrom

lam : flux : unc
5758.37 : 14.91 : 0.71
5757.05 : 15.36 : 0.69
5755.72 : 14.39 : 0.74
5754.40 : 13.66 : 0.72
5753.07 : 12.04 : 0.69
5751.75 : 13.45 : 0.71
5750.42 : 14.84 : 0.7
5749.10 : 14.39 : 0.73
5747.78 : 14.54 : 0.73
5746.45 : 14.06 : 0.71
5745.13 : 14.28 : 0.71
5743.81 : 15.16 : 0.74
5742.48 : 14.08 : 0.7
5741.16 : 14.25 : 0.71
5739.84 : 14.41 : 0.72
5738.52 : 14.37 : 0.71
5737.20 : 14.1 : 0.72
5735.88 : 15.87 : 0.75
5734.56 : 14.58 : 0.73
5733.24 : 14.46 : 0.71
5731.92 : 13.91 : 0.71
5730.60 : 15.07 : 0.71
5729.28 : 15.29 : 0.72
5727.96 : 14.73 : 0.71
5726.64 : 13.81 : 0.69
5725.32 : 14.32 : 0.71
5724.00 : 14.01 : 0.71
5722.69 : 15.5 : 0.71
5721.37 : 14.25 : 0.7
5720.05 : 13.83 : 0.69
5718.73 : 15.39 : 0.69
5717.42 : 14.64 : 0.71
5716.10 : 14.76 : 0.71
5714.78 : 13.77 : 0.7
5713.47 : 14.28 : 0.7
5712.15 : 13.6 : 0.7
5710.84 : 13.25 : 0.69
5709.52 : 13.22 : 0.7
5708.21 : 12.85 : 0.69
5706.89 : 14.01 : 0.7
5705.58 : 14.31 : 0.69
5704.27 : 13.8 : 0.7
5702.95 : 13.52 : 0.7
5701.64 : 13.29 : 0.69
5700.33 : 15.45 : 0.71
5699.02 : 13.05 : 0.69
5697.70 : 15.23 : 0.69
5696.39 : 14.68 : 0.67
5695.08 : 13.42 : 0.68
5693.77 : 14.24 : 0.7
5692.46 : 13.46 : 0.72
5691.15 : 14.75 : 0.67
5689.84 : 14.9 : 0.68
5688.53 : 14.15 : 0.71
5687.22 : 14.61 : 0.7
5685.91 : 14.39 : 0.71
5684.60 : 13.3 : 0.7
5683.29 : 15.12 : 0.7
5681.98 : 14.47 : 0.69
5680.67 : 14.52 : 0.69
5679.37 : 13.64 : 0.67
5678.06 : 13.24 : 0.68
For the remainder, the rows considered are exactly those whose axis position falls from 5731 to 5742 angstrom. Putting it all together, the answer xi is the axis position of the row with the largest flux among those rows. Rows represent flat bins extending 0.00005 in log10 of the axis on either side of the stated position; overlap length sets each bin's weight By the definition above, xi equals 5735.88 angstrom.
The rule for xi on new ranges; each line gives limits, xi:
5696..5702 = 5700.33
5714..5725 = 5722.69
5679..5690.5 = 5683.29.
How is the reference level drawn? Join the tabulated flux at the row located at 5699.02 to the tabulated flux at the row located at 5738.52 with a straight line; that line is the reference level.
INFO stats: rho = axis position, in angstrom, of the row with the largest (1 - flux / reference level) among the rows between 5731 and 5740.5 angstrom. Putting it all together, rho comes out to 5731.92 angstrom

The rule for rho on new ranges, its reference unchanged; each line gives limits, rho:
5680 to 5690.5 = 5684.60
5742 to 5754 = 5753.07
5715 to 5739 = 5731.92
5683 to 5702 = 5699.02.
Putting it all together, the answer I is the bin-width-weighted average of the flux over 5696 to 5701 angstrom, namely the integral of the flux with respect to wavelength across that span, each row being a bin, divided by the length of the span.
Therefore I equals 14.59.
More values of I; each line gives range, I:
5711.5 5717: 14.11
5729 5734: 14.63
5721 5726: 14.54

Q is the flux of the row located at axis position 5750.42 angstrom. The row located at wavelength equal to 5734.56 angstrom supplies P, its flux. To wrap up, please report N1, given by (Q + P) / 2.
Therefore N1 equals 14.7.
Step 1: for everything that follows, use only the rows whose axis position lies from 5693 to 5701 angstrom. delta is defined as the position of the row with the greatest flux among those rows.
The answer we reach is 5700.33 angstrom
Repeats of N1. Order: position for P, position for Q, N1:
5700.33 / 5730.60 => 15.3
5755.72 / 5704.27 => 14.1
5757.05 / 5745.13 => 14.8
